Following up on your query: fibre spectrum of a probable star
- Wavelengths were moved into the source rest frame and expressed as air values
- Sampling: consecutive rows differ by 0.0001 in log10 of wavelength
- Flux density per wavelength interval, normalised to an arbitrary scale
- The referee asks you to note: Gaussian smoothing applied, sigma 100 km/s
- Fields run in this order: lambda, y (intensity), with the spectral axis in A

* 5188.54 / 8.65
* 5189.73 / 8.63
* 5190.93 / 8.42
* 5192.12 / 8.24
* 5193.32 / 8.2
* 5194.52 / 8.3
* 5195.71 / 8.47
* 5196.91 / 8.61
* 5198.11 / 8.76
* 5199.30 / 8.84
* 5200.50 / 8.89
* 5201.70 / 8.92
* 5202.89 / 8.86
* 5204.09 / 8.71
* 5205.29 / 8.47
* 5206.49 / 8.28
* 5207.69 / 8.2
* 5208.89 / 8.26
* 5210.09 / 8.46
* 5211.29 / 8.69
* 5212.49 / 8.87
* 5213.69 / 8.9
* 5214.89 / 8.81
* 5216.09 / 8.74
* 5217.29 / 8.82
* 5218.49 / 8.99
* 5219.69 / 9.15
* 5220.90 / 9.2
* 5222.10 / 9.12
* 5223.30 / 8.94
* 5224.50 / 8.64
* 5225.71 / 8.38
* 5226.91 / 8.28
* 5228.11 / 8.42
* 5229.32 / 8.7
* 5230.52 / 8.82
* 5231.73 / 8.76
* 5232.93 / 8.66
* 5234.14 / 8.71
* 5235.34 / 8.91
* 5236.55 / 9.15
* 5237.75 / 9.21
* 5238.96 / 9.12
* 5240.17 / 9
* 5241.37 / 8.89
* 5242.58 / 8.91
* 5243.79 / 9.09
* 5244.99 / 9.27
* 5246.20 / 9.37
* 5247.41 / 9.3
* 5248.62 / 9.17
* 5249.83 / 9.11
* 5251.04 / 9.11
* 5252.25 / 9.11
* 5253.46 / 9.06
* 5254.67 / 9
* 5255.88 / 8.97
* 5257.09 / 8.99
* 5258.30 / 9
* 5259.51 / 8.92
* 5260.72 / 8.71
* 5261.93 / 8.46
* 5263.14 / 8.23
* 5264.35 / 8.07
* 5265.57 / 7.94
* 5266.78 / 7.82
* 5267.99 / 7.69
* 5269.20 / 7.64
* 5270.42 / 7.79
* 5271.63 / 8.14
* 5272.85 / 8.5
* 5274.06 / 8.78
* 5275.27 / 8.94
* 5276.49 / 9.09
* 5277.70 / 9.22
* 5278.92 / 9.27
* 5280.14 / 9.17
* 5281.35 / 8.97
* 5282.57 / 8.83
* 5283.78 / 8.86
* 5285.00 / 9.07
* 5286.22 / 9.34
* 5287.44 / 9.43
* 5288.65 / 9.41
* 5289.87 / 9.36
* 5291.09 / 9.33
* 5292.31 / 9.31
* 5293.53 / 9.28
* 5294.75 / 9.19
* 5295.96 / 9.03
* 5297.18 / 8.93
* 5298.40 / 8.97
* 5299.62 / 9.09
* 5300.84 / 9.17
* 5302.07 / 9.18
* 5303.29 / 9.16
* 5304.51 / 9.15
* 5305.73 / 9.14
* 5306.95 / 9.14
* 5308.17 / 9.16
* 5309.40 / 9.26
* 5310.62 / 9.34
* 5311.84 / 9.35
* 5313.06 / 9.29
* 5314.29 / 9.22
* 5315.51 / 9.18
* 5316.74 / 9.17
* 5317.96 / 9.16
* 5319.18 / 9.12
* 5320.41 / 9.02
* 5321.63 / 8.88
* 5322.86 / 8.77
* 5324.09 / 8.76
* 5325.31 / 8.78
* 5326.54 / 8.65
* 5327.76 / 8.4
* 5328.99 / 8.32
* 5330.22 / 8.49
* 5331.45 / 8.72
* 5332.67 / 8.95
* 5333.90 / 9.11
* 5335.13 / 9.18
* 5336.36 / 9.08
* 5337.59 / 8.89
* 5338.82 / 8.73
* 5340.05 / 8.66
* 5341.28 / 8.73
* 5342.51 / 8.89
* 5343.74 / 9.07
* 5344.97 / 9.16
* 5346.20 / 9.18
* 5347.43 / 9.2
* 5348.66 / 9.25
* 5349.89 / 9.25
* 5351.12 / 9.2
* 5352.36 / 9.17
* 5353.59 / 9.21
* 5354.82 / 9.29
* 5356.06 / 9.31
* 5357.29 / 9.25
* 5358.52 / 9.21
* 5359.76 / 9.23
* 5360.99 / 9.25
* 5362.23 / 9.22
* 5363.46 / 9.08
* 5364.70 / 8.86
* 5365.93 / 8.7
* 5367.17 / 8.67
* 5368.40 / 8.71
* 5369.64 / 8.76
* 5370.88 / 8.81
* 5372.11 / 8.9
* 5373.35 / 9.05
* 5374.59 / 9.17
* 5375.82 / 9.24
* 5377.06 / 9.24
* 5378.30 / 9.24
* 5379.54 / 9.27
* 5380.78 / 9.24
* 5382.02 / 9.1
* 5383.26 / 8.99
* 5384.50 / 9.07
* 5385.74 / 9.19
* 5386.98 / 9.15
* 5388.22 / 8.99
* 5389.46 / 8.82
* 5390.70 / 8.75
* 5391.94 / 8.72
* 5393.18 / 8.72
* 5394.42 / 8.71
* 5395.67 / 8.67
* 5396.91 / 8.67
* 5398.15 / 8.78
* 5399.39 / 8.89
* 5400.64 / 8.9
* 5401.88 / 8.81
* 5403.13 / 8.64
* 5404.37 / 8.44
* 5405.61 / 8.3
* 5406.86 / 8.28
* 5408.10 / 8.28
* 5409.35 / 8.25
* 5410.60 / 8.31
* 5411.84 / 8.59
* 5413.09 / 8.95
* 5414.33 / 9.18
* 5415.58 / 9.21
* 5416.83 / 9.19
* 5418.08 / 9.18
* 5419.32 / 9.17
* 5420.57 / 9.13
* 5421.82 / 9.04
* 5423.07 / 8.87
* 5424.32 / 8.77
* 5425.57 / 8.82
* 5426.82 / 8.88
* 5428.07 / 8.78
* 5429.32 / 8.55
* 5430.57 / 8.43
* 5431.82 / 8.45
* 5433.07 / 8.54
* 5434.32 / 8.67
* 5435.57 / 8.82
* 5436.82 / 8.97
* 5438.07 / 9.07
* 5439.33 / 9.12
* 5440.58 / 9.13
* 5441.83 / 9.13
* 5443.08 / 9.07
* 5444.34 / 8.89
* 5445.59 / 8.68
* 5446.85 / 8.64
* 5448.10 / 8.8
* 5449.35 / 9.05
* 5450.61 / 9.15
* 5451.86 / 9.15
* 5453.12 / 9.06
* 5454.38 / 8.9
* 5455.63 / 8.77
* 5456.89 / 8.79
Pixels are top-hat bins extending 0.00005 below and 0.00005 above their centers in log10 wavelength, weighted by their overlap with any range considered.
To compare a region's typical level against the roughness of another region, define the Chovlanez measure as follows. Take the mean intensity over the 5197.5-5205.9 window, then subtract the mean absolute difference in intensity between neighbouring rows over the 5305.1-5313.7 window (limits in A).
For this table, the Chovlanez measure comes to 8.73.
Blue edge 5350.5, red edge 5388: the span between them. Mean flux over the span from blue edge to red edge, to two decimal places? 9.09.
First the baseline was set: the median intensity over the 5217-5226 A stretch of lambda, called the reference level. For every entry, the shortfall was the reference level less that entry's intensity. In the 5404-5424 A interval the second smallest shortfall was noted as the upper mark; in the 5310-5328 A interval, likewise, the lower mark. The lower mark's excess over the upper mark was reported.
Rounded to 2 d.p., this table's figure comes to -0.15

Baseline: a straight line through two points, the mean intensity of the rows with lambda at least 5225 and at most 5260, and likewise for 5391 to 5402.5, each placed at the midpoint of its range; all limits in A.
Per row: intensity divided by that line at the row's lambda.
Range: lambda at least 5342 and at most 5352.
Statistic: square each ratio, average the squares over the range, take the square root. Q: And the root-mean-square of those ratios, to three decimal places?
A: 1.037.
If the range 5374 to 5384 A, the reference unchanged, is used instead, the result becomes 1.046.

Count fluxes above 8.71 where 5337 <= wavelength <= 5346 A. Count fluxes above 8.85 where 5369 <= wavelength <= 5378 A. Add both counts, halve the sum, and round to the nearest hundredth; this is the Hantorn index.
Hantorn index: 5.50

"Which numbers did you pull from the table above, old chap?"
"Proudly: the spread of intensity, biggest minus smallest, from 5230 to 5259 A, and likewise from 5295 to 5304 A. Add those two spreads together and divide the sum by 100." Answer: 0.0096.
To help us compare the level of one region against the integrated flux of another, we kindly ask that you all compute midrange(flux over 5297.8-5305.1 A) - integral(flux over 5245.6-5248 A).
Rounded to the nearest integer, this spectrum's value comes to -13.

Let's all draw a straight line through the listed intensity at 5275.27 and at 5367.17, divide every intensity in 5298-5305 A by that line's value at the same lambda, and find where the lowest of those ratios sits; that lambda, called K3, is 5298.40 A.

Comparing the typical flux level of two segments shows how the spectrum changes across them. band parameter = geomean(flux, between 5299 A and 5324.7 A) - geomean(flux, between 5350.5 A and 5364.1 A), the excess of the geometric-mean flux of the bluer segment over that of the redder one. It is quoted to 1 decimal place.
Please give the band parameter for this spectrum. -0.1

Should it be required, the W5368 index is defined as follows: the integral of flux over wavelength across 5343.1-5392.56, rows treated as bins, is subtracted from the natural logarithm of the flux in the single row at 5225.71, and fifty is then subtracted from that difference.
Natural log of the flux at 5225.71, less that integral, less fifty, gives -497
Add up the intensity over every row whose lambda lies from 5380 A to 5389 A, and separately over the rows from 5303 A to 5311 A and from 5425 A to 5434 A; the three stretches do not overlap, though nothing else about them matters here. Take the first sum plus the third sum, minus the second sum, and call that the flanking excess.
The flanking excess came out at 60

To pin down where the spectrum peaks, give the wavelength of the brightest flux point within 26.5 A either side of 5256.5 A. 5246.20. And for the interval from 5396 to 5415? 5414.33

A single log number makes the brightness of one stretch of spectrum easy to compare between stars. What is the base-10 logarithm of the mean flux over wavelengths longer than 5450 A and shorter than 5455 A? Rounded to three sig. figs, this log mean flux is 0.957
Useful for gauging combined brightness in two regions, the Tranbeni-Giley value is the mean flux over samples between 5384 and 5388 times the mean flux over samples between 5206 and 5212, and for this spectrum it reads 76.5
